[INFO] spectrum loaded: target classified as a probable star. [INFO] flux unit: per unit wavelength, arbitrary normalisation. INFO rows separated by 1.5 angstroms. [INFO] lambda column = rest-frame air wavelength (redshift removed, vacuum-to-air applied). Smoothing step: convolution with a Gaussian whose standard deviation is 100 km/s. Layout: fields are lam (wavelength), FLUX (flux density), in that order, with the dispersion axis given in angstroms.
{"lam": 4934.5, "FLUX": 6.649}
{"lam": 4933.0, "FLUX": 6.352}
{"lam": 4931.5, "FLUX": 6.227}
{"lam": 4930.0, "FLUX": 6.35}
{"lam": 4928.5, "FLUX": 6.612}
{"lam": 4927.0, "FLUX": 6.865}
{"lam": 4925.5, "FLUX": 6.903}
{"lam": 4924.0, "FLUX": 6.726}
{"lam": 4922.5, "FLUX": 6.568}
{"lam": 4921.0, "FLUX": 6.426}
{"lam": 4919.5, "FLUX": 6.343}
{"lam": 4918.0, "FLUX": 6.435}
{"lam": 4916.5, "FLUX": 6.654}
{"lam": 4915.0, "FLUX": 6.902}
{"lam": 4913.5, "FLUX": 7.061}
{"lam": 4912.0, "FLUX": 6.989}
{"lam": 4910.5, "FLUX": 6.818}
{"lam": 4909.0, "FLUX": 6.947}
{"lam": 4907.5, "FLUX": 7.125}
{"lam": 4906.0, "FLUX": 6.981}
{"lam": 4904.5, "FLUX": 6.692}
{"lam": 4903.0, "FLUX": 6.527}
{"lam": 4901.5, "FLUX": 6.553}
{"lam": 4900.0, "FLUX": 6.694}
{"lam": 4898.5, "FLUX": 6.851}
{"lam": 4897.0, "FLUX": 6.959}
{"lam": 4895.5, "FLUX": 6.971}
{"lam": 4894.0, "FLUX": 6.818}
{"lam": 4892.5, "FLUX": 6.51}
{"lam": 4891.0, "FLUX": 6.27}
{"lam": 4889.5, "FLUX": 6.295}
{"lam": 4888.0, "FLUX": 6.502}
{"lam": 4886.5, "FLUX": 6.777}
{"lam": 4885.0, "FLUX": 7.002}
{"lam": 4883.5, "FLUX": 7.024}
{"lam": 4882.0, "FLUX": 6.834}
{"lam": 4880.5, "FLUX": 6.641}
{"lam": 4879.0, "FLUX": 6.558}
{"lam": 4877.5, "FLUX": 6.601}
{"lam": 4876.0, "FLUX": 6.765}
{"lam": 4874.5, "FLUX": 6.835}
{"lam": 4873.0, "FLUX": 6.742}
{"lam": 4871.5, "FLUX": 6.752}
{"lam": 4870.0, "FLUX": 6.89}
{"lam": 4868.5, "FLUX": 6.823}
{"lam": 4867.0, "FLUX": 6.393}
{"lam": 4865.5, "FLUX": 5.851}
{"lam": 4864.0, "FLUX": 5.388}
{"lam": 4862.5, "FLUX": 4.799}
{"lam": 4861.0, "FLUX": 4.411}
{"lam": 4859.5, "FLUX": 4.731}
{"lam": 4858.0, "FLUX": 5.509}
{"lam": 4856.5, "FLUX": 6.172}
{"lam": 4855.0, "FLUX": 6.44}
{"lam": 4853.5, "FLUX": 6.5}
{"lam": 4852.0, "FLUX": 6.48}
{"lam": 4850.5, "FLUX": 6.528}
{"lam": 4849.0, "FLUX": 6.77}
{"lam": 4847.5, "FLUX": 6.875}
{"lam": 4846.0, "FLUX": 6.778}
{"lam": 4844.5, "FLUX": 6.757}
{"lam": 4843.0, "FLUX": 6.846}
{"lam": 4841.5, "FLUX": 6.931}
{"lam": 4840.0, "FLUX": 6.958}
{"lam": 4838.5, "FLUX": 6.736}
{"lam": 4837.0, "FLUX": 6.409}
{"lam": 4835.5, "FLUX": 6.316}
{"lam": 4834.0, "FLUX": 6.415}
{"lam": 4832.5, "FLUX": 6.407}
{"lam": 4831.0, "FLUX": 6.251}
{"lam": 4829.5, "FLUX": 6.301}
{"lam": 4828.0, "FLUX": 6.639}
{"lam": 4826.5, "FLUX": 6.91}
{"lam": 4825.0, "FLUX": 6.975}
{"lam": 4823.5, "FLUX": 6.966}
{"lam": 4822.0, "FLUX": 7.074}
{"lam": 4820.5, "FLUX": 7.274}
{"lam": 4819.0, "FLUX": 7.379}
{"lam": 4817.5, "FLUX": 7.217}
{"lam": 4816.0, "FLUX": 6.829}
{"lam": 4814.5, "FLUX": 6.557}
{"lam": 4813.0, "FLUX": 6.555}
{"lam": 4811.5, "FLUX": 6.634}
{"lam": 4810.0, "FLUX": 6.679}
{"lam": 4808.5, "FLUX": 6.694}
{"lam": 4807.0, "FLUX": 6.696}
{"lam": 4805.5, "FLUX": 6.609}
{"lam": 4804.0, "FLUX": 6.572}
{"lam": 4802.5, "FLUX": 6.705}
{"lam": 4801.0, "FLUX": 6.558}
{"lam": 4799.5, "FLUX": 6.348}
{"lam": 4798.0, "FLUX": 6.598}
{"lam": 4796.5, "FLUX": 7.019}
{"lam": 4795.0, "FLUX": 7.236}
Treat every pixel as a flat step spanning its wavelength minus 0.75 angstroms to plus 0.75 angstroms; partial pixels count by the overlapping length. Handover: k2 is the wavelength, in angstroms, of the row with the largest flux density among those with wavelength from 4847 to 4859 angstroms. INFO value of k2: 4847.5 angstroms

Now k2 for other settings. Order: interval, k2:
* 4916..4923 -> 4916.5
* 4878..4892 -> 4883.5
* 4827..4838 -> 4828.0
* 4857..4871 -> 4870.0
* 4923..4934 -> 4925.5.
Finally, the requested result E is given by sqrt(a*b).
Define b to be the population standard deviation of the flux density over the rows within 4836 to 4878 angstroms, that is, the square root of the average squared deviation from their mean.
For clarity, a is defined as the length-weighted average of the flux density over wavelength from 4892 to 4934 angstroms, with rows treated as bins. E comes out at 2.2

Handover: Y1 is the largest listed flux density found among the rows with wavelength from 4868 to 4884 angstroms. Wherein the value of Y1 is 7.024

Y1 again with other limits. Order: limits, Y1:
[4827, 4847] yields 6.958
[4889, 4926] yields 7.125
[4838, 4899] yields 7.024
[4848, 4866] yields 6.77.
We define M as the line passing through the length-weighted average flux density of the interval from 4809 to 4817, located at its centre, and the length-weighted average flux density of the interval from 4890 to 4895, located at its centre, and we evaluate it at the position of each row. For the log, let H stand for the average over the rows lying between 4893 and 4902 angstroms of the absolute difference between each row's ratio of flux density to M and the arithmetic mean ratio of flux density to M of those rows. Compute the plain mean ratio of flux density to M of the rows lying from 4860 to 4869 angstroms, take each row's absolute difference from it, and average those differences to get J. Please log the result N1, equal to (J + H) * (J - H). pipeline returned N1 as 0.0126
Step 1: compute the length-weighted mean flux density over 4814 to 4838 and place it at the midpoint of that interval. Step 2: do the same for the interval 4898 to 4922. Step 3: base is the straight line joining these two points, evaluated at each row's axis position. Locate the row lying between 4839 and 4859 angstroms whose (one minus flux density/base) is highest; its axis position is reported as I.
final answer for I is 4858.0 angstroms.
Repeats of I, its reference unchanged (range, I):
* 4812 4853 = 4831.0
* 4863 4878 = 4864.0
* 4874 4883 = 4879.0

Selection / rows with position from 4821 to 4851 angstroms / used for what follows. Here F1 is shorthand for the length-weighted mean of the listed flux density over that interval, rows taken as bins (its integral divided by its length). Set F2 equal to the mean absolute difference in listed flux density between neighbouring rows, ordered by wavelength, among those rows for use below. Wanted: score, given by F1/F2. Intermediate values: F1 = 6.70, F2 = 0.13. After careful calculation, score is 53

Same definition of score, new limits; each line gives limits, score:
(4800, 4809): 82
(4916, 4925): 47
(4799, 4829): 55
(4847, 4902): 29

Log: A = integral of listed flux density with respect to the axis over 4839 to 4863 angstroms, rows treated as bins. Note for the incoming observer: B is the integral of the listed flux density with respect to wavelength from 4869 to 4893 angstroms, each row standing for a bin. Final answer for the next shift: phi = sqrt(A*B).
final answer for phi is 155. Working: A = 150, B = 161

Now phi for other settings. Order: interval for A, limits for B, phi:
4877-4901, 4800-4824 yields 162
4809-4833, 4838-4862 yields 157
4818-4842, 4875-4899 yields 162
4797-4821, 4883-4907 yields 161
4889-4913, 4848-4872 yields 153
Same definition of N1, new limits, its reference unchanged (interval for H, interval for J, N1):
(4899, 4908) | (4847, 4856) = -0.0004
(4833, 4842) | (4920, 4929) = -0.0009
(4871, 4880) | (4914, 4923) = 0.0004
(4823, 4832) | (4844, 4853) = -0.0013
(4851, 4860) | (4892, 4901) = -0.0069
